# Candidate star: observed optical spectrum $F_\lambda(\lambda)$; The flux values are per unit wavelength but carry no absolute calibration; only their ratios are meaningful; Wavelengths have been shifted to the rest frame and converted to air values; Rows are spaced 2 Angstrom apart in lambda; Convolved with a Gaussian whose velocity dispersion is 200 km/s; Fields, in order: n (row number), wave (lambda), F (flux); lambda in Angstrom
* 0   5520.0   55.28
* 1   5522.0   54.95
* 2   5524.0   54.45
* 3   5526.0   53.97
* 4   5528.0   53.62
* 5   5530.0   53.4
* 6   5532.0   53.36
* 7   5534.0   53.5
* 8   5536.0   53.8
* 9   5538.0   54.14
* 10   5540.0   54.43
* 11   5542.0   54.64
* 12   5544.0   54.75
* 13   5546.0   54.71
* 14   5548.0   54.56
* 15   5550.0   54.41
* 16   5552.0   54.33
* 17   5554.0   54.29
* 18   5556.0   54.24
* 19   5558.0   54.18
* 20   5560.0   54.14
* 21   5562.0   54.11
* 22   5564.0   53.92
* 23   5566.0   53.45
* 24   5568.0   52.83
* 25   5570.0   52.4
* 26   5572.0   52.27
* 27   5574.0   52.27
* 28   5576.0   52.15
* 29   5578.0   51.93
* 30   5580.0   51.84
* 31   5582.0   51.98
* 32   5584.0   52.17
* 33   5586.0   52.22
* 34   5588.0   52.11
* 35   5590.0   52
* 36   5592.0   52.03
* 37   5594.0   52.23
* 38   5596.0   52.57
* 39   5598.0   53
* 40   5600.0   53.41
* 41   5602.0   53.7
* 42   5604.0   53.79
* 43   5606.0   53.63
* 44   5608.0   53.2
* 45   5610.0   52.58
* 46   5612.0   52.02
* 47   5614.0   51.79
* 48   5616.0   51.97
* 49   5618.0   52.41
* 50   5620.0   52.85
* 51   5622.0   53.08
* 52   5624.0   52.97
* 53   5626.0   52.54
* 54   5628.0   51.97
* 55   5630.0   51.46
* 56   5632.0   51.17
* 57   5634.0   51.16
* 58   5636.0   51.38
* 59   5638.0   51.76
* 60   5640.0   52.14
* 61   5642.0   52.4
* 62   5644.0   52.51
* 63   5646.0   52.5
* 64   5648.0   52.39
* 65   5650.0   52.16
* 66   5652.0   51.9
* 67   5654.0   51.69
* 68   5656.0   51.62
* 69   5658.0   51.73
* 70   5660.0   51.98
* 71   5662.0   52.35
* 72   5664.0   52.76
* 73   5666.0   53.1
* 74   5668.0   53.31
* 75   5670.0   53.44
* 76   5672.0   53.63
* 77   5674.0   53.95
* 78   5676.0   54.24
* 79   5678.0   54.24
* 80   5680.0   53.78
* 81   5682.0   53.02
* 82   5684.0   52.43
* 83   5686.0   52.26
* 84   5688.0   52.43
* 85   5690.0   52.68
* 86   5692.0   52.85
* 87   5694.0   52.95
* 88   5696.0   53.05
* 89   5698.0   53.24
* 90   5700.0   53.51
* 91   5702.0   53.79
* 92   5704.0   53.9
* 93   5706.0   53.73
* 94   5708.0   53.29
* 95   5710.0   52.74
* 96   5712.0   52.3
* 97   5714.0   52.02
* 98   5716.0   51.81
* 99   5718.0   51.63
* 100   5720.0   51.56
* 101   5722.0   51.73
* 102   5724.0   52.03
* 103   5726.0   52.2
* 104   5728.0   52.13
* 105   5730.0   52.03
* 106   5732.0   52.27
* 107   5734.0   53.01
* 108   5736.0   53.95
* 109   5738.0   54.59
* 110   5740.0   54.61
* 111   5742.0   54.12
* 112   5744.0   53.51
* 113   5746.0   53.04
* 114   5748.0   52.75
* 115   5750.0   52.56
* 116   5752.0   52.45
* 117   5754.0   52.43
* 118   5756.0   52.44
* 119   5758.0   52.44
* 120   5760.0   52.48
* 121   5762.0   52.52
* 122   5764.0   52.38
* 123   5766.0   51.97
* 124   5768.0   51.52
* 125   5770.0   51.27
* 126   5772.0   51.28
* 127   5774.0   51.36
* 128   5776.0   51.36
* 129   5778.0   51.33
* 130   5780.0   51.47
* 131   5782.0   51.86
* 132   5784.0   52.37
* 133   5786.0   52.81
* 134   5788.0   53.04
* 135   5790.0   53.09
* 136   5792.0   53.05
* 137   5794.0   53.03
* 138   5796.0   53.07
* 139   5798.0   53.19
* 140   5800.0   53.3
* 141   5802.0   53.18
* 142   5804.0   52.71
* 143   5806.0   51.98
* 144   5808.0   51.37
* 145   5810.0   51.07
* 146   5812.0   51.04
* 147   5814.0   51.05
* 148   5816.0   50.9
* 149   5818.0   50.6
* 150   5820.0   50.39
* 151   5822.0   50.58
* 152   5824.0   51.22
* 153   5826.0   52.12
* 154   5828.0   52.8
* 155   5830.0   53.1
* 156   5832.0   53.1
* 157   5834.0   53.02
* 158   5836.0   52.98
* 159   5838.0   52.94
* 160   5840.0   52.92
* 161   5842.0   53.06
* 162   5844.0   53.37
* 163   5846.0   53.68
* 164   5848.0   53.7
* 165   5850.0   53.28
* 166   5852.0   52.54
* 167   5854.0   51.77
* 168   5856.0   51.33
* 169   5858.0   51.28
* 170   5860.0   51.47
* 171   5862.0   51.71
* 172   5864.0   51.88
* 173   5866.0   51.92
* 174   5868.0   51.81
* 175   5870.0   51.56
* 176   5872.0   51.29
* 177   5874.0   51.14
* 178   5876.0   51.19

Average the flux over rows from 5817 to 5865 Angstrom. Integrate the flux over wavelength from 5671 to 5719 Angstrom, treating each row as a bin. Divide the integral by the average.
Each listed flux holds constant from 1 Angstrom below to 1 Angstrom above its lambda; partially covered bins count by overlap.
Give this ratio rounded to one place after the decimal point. 48.7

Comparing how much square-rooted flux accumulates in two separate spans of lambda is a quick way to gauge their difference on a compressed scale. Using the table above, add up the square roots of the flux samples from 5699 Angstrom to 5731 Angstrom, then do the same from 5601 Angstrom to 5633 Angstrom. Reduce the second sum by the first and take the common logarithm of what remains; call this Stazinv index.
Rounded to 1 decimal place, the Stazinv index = -1.3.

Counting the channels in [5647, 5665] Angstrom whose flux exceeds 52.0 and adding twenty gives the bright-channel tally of 24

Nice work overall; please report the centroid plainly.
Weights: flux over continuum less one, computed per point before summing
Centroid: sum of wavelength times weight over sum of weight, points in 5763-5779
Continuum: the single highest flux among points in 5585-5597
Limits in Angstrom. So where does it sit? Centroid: 5772.3 Angstrom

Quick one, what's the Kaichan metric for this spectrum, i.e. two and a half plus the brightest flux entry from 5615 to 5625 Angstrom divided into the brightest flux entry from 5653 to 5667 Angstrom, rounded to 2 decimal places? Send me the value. 3.50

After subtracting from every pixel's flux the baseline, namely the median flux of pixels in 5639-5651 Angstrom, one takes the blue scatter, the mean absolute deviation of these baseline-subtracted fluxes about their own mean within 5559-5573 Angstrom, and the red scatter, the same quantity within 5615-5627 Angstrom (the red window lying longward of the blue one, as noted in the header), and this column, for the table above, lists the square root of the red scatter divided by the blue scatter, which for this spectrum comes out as 0.69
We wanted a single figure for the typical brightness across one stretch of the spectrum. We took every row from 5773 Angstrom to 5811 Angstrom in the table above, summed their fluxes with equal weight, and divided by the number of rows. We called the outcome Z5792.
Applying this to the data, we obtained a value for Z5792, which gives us 52.35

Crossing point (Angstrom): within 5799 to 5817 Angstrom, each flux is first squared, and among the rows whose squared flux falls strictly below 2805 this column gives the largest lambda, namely 5816.0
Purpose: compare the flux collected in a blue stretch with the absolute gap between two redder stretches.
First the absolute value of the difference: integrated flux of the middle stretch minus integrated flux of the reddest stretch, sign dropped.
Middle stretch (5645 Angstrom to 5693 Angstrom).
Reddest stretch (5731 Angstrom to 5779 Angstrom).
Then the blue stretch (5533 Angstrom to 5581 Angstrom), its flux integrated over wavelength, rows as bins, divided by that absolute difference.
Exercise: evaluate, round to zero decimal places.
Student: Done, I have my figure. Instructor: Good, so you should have 268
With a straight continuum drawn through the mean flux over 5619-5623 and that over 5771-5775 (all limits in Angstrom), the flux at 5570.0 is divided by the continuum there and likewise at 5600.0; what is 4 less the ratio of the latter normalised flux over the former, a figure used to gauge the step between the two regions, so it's 2.97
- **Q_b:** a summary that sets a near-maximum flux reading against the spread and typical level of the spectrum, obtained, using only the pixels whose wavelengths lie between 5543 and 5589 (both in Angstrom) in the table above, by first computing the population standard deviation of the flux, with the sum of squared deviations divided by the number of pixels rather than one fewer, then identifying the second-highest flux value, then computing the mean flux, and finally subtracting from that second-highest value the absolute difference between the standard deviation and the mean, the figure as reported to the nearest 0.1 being 2.5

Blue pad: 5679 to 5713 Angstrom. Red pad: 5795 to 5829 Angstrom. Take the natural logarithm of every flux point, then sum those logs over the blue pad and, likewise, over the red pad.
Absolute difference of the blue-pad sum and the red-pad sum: 0.41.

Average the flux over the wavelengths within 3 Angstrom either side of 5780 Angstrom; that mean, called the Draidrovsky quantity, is 51.6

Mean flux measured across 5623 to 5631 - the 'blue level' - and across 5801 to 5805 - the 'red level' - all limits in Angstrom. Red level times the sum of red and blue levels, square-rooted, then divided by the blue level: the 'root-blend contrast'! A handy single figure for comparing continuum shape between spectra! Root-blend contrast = 1.43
